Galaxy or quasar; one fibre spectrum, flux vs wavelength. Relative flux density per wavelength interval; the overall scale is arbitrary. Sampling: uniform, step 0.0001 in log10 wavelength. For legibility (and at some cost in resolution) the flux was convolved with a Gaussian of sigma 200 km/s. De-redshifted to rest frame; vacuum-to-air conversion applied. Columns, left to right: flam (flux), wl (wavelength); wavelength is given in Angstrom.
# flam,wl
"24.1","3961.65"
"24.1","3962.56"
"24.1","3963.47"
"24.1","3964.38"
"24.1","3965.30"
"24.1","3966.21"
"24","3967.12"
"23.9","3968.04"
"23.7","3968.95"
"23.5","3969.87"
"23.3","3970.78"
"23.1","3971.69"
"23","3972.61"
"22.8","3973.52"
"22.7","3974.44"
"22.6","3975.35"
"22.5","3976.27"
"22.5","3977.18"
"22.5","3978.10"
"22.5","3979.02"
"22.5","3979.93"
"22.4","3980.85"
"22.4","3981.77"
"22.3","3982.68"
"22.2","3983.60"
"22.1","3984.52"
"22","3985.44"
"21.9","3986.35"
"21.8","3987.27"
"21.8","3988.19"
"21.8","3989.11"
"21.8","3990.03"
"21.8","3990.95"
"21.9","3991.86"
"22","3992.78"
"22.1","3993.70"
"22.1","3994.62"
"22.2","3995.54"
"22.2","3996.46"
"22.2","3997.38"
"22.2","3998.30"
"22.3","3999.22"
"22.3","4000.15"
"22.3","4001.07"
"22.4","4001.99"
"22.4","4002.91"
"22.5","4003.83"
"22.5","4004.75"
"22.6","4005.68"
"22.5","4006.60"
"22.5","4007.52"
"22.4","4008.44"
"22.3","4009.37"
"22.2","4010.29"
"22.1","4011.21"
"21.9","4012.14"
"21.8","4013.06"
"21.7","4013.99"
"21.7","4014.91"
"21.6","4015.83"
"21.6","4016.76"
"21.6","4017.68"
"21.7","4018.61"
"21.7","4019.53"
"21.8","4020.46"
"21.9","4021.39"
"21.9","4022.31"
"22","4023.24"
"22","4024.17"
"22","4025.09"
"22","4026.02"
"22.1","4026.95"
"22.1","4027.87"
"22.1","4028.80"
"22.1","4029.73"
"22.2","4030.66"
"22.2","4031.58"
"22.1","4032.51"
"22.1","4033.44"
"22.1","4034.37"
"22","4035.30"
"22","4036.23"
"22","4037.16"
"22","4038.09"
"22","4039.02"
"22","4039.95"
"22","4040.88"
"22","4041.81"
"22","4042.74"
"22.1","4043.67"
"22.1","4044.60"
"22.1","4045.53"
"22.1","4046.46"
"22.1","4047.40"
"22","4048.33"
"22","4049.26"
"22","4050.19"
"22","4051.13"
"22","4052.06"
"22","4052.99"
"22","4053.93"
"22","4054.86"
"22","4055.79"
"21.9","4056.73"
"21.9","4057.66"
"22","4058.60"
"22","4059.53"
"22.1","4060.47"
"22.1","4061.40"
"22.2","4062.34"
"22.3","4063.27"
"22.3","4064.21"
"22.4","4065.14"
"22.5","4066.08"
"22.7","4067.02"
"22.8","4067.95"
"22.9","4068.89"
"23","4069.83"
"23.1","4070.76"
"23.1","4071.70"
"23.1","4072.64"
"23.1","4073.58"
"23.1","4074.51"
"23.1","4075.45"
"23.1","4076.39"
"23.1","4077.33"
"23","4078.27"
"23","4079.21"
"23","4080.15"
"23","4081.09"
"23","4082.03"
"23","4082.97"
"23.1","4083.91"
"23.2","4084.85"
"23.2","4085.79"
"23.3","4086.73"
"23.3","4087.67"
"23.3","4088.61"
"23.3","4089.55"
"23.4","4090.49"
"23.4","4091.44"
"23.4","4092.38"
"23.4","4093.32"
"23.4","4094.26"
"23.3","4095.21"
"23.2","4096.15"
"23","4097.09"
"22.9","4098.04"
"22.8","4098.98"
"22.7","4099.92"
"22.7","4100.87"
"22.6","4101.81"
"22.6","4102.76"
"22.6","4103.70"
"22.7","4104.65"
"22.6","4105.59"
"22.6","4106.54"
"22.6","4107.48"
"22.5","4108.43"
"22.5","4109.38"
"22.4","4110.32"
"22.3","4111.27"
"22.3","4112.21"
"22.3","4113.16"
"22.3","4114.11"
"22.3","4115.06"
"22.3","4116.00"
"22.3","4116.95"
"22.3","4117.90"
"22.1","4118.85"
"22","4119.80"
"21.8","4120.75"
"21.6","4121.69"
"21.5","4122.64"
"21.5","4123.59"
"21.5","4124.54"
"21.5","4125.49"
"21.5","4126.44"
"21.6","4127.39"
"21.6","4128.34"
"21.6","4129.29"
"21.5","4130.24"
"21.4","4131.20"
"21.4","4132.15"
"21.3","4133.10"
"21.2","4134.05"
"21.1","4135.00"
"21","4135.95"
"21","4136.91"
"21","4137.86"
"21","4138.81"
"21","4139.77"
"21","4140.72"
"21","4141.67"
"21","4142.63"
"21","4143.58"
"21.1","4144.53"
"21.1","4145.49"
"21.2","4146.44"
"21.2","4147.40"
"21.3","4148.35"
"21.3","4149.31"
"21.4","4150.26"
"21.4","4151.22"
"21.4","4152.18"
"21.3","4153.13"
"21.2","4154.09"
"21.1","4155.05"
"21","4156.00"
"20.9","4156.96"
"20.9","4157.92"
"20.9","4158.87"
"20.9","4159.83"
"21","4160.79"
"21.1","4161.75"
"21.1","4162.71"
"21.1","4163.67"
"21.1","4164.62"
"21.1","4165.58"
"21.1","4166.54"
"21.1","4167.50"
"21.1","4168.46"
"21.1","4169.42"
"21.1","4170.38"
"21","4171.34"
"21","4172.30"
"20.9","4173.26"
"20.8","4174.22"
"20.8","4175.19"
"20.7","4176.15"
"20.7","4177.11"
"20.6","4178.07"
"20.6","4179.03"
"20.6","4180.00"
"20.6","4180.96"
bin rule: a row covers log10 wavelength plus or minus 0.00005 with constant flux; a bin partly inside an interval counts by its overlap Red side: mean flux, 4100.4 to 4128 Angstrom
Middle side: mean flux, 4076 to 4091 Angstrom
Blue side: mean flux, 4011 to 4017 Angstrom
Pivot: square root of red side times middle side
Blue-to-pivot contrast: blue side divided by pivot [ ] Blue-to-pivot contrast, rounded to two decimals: 0.96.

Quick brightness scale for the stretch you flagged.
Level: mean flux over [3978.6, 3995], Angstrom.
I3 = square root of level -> 4.70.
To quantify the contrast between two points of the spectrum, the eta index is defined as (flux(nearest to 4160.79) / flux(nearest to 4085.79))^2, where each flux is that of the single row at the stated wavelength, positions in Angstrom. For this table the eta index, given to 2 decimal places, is 0.82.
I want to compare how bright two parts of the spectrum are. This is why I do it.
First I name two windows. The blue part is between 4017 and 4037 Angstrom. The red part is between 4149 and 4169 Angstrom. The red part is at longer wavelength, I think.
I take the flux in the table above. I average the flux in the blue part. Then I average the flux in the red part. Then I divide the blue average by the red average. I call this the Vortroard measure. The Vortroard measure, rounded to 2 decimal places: 1.04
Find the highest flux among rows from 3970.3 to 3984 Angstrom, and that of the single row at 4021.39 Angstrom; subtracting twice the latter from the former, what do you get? -20.5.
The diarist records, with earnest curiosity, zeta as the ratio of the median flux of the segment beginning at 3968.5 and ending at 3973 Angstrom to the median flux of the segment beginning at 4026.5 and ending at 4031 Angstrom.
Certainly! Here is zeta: 1.05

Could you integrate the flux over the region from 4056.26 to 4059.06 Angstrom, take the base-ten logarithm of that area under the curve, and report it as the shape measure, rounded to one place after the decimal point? 1.8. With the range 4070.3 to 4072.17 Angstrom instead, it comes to 1.6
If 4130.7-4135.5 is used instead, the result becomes 2.0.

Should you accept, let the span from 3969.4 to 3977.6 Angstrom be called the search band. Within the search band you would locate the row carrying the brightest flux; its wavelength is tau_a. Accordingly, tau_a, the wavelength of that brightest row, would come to 3969.87 Angstrom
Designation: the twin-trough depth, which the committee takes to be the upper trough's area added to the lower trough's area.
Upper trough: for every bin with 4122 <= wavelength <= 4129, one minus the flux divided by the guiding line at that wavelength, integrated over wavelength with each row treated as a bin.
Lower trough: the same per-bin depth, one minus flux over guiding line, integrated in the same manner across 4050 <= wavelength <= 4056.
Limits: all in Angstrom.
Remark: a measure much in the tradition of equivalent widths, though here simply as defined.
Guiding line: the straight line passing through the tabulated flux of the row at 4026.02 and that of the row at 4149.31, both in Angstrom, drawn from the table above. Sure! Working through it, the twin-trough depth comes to -0.1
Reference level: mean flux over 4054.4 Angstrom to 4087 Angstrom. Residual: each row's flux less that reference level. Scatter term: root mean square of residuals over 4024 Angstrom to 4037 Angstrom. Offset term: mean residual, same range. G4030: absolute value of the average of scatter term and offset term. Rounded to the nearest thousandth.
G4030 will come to 0.002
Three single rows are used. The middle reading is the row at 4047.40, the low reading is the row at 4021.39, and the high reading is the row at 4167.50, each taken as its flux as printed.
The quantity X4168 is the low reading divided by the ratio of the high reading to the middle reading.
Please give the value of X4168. 22.9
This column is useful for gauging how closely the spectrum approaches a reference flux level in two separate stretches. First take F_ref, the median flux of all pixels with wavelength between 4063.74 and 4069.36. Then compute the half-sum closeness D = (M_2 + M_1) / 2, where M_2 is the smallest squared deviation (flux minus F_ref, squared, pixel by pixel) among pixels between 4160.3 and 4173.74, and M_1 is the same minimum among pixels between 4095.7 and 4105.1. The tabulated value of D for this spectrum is 1.1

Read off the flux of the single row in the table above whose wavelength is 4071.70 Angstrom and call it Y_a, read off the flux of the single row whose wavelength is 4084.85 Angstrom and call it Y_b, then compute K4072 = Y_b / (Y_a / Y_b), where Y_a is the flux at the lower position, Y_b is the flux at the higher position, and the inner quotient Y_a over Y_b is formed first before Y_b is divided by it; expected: 23.3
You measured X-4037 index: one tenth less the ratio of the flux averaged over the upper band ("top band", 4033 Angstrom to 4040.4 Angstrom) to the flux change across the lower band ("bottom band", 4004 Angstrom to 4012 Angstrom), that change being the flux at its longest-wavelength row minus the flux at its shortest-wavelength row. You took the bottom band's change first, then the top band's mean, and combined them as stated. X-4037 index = 55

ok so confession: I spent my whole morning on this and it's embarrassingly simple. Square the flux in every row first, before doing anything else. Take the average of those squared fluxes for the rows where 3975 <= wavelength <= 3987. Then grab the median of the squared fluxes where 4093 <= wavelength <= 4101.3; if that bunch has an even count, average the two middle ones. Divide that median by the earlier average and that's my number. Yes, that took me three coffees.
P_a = 1.06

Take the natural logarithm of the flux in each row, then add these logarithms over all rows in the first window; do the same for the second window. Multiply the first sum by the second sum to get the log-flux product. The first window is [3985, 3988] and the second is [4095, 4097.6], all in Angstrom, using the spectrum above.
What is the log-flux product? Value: 87.3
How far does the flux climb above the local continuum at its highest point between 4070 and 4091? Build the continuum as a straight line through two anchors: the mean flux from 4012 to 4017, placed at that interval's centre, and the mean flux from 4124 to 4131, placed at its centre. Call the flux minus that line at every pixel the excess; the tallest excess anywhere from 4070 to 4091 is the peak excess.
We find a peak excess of 1.8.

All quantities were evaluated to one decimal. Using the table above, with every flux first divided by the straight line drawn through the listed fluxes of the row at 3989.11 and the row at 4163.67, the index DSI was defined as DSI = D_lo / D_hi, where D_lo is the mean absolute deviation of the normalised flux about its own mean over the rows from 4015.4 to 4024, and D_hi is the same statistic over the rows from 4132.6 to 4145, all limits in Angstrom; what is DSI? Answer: 1.9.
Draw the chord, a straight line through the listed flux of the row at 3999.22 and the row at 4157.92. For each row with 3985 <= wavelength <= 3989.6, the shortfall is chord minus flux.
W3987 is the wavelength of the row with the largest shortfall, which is 3987.27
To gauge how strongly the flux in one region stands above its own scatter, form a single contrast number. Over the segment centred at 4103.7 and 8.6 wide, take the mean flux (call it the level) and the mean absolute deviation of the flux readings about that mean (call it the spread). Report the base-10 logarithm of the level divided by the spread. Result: 2.7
